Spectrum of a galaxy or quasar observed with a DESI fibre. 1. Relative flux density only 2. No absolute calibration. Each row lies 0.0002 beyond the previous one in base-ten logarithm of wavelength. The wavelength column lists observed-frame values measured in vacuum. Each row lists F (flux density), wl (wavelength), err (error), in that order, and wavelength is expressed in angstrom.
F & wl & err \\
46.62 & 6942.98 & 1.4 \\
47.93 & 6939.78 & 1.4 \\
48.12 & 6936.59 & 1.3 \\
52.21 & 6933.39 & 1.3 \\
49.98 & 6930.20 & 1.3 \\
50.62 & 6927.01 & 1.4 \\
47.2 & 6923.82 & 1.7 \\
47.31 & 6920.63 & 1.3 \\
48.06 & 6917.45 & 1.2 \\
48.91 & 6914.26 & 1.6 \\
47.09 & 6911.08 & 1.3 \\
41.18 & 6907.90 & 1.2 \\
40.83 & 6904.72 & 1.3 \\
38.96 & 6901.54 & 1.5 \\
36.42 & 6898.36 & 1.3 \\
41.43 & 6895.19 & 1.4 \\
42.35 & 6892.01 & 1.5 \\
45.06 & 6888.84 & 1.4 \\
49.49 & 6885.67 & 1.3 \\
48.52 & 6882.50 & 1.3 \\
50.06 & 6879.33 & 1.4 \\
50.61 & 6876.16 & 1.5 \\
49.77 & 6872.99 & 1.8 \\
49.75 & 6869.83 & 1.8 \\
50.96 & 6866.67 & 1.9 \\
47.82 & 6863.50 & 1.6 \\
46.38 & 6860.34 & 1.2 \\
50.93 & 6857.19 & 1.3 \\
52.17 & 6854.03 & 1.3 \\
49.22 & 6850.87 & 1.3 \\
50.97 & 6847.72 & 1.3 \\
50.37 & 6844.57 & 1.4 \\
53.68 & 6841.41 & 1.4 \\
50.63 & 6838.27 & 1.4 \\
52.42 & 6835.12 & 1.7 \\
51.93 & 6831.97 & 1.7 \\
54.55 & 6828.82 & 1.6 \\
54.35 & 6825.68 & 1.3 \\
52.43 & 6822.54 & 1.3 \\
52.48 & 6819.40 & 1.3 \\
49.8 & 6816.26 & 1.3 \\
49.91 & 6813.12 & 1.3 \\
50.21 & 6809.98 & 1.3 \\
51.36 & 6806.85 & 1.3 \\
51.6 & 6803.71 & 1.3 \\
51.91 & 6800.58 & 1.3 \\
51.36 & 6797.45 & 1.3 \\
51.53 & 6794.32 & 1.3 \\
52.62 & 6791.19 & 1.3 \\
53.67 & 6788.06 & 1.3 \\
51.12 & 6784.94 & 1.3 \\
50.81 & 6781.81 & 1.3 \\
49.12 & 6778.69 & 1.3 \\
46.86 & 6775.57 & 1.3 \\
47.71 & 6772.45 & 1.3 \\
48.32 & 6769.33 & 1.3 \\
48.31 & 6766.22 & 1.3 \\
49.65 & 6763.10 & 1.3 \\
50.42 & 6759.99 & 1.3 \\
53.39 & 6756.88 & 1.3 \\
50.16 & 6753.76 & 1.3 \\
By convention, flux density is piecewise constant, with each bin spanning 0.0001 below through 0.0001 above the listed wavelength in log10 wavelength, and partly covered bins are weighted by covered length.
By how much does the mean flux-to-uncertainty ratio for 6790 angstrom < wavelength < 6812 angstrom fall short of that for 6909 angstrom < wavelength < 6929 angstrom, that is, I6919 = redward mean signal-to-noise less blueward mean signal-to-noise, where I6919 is -5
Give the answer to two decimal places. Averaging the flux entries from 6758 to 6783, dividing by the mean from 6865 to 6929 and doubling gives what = 2.12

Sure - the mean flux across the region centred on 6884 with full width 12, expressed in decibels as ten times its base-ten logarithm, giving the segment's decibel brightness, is 16.8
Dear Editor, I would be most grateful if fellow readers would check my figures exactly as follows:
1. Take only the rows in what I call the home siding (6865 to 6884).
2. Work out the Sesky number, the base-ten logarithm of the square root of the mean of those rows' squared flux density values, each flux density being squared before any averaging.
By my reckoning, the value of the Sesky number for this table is 1.70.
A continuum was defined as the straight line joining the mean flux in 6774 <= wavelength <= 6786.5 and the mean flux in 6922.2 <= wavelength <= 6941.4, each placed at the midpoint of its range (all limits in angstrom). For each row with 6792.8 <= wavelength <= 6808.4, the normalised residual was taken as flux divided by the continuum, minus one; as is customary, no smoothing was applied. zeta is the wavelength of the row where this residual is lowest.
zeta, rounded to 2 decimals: 6797.45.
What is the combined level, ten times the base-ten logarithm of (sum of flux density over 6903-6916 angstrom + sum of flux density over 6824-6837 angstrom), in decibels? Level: 25.9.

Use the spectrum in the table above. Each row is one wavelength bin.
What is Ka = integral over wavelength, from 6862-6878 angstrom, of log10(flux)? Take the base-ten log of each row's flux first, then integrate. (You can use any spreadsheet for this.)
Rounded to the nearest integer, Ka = 27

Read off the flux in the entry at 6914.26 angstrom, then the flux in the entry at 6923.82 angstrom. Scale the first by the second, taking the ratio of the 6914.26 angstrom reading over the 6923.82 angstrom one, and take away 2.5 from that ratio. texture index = -1.46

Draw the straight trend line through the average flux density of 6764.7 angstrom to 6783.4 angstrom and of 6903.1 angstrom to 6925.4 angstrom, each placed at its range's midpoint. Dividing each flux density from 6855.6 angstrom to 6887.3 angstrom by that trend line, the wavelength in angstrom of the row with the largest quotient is 6866.67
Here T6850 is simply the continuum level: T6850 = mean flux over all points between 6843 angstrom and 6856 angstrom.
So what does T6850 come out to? 50.7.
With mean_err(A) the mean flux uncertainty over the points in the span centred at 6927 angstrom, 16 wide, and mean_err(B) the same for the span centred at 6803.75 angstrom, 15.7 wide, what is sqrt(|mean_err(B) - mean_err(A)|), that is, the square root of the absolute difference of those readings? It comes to 0.32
